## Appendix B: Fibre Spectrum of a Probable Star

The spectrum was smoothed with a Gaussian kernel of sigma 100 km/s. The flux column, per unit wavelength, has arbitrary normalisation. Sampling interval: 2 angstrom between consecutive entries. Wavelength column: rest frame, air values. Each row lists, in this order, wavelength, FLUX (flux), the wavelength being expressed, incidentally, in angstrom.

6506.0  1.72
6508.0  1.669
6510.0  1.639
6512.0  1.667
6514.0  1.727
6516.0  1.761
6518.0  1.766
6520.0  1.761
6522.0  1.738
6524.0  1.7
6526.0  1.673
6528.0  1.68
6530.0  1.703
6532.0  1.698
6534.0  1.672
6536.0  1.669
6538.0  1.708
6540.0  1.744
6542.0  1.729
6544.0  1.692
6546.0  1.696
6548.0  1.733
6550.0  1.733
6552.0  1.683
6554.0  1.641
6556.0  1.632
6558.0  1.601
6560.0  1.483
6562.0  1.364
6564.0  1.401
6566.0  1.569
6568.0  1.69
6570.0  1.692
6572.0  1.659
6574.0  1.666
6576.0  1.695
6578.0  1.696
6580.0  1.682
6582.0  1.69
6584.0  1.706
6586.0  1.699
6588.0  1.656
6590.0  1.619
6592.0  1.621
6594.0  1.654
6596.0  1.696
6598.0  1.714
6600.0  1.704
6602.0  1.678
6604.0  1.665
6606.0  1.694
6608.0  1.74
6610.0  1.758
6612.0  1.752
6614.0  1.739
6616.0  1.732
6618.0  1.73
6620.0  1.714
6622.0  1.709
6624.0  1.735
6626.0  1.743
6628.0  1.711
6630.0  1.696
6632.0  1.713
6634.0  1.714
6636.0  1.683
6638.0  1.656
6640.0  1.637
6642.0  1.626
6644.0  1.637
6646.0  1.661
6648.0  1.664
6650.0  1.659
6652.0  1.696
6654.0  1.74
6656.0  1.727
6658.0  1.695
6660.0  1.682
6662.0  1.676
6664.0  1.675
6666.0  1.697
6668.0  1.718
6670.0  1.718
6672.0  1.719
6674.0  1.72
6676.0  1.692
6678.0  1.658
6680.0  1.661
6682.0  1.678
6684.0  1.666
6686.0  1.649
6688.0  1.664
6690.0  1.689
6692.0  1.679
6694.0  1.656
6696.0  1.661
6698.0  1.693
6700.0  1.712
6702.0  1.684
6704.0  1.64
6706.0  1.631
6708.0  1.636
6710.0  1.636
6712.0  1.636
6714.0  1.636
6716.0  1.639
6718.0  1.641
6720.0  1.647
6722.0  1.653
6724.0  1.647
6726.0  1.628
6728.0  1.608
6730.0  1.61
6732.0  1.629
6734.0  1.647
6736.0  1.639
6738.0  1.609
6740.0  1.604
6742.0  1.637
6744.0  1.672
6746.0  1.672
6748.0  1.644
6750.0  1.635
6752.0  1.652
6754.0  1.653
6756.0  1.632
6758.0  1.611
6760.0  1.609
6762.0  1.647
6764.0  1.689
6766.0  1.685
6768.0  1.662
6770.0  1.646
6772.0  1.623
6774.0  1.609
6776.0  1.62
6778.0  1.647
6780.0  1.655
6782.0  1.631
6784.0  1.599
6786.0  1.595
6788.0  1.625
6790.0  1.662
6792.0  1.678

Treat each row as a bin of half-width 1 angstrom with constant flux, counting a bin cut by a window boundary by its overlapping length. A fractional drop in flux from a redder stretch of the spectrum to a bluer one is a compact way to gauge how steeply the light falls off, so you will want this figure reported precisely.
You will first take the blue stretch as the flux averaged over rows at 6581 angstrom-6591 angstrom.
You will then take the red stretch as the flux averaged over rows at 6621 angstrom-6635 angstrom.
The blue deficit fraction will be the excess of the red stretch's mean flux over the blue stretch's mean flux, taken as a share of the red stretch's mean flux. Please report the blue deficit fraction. 0.025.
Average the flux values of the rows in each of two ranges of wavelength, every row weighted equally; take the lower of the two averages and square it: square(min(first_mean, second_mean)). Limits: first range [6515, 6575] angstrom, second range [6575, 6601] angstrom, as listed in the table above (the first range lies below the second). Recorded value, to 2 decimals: 2.77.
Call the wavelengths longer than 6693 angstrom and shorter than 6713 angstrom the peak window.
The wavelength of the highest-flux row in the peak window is 6700.0 angstrom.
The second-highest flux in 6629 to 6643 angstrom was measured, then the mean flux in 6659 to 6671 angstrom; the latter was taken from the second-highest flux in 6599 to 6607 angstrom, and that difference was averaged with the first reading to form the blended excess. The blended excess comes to 0.856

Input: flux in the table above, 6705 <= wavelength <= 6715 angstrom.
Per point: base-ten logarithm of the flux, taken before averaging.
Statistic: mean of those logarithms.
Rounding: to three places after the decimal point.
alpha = 0.214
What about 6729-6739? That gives 0.211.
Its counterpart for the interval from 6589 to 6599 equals 0.220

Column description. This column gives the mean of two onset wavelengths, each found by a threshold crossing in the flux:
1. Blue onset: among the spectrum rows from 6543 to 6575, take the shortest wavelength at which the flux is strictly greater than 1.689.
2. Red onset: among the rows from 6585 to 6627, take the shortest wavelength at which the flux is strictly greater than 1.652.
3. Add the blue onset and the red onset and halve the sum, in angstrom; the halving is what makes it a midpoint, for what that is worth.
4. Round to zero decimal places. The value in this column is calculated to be 6565 angstrom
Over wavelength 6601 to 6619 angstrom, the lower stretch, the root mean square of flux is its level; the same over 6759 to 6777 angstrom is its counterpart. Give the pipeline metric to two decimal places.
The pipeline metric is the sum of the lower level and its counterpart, 3.36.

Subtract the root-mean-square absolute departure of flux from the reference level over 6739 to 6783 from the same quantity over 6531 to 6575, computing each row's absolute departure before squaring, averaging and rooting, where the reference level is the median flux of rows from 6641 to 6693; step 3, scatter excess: 0.064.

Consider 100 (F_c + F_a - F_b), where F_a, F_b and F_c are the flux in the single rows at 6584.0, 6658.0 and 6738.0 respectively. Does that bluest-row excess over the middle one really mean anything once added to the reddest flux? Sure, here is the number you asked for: 162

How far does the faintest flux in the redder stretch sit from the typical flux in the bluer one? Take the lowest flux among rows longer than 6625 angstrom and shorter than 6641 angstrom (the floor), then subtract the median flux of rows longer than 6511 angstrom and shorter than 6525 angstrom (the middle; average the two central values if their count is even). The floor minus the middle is -0.10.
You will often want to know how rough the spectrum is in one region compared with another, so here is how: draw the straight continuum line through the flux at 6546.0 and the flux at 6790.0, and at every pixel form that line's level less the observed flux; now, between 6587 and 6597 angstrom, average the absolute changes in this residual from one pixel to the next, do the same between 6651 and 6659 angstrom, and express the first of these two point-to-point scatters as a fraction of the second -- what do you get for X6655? 1.0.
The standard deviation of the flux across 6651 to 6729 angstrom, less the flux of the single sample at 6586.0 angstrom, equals -1.67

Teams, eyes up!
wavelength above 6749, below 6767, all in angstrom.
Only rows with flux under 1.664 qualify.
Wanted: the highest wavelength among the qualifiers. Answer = 6762.0 angstrom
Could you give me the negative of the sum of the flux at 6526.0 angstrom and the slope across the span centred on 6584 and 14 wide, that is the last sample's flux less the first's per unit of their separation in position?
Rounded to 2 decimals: -1.67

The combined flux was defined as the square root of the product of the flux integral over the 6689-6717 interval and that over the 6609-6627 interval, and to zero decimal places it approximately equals 38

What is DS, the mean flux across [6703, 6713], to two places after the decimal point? 1.64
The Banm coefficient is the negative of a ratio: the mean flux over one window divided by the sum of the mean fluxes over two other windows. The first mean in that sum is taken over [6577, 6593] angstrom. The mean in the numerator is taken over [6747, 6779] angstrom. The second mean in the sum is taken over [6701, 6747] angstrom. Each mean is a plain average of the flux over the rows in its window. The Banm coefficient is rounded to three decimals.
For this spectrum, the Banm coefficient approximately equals -0.496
